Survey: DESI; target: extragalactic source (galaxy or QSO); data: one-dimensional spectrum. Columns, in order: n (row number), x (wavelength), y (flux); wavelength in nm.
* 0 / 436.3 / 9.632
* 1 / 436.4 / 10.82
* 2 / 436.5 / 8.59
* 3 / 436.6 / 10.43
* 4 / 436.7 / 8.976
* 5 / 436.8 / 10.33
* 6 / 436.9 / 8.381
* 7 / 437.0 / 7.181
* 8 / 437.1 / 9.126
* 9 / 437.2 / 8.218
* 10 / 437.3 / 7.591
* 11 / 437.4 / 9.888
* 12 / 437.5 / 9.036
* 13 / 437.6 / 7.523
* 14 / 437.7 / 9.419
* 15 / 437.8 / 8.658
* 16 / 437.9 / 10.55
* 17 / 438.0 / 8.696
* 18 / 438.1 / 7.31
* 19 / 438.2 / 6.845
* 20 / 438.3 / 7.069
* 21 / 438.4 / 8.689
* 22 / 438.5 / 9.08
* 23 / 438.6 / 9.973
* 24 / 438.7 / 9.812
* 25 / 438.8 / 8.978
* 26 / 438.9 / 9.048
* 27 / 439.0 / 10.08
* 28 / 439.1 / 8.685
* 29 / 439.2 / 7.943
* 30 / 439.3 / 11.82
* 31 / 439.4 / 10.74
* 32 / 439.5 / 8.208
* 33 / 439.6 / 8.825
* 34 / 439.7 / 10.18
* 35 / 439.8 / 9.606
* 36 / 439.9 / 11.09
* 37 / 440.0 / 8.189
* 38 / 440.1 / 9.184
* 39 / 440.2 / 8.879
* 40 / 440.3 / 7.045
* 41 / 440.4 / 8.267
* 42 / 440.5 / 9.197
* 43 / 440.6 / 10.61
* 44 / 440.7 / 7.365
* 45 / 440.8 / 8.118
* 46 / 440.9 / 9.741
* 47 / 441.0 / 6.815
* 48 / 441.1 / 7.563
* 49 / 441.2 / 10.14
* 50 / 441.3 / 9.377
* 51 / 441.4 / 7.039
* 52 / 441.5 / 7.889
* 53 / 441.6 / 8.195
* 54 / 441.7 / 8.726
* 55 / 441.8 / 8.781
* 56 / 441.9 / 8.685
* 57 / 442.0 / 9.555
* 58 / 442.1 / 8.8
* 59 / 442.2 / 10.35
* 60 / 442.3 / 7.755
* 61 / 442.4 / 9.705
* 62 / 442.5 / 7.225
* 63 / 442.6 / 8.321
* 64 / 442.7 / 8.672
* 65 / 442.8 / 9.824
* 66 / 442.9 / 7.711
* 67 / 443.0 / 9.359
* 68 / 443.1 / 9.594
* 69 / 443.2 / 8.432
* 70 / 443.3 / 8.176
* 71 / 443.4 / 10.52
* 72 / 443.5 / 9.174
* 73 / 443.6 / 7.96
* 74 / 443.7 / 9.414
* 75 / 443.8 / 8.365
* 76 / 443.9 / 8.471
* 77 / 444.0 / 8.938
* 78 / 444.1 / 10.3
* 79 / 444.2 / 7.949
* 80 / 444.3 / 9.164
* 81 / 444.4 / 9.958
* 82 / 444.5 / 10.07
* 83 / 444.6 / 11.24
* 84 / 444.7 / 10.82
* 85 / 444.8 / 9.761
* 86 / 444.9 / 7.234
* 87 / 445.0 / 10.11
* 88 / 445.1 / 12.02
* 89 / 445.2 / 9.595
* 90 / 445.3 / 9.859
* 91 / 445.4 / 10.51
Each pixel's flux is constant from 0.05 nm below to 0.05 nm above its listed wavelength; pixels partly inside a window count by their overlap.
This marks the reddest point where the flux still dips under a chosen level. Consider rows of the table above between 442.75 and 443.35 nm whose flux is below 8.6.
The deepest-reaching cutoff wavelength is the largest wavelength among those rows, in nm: 443.3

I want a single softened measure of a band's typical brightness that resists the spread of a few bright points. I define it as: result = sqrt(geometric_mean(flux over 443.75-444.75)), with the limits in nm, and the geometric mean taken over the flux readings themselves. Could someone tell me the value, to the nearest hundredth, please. 3.08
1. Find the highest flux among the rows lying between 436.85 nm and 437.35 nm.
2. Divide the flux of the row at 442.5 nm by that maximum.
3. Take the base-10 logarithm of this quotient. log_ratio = -0.10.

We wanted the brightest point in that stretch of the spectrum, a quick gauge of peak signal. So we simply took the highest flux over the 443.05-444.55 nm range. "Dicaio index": 10.52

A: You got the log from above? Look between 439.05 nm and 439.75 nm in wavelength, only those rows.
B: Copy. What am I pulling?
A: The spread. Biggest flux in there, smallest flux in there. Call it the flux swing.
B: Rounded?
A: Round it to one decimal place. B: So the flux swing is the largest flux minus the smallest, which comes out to 3.9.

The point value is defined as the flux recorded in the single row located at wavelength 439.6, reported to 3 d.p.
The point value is 8.825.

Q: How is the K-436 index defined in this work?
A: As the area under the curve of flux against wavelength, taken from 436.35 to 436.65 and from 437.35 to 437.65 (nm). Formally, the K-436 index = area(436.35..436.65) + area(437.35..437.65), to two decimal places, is 5.63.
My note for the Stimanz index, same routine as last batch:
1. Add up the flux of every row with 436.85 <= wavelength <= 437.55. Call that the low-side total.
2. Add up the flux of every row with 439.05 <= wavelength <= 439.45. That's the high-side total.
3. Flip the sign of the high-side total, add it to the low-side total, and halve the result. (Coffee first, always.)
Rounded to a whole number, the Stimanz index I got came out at 10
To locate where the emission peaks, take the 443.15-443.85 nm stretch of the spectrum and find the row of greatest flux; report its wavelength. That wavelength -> 443.4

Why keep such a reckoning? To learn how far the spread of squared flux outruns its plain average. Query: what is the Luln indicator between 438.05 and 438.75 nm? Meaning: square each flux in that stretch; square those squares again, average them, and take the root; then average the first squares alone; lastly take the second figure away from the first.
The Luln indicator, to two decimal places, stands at 2.85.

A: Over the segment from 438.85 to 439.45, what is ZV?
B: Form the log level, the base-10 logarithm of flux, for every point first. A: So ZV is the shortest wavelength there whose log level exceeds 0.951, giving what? 438.9 nm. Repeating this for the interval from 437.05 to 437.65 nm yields 437.1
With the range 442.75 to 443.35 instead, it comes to 442.8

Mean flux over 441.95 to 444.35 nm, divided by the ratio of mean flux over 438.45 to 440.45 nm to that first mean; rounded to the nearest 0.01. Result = 8.54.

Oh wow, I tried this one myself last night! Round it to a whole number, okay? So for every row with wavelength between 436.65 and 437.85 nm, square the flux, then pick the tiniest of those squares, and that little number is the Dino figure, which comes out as 52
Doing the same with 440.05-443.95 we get 46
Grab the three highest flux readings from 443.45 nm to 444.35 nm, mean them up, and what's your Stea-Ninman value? 9.6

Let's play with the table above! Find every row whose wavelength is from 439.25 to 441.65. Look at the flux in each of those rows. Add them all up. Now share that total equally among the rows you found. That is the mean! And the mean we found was 8.92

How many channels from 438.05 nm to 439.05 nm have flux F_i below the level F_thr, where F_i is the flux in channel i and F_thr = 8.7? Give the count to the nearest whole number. 4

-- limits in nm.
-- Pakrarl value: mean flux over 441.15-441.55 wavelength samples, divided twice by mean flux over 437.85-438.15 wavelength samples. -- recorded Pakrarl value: 0.110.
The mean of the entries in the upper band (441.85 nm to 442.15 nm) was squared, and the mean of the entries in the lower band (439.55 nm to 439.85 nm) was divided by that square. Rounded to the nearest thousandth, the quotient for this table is 0.117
